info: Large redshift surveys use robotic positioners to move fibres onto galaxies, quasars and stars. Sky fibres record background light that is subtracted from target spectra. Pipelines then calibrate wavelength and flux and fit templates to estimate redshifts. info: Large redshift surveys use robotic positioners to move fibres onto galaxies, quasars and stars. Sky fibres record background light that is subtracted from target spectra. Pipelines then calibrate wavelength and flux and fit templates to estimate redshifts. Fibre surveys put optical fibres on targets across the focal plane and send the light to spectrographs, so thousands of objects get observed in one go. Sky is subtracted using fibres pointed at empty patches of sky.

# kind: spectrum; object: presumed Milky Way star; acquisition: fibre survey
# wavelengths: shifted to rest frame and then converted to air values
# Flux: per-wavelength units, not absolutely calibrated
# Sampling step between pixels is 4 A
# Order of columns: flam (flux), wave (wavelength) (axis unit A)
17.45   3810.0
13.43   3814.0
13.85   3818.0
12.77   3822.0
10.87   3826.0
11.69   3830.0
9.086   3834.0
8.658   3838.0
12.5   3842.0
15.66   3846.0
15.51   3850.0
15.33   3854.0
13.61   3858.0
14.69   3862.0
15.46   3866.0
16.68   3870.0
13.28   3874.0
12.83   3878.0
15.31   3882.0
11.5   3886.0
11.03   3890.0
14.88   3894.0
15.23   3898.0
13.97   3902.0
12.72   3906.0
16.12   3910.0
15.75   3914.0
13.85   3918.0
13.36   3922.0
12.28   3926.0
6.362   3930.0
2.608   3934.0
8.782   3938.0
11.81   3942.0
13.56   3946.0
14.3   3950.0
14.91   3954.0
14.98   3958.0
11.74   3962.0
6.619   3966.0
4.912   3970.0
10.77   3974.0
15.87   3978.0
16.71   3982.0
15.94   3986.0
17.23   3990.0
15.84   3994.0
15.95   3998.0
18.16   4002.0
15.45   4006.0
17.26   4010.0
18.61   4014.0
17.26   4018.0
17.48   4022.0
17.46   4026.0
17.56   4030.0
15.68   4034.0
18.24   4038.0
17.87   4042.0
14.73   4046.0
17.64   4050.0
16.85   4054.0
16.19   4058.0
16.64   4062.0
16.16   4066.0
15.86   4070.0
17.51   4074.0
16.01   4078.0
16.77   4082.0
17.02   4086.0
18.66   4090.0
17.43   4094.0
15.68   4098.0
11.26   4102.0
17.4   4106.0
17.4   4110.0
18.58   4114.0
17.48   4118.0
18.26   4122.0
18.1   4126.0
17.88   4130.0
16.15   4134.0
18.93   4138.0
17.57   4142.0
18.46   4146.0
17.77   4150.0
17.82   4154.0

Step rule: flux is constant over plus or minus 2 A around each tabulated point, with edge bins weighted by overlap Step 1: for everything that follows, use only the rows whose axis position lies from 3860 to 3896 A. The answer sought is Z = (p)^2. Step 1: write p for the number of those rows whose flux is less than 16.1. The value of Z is 64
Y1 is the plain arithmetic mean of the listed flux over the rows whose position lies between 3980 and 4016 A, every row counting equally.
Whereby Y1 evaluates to 17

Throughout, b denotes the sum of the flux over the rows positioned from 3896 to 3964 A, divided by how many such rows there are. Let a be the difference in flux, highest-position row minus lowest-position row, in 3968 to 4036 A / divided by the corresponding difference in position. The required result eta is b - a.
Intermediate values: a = 0.168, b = 12.5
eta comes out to 12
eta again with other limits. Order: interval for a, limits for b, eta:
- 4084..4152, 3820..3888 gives 13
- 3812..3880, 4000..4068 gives 17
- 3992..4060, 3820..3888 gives 13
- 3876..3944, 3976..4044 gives 17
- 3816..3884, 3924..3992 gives 12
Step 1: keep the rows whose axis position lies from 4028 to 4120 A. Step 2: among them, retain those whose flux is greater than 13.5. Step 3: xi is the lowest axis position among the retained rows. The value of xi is 4030.0 A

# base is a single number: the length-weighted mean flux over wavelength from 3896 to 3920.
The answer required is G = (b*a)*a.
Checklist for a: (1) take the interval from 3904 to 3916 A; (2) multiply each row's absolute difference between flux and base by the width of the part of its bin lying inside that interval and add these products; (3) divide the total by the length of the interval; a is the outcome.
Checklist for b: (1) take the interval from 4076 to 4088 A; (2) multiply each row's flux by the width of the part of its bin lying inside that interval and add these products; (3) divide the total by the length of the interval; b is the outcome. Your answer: 38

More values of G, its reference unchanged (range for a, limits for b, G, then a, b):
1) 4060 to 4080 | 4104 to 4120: 59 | 1.8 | 17.7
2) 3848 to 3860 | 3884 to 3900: 10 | 0.9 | 13.2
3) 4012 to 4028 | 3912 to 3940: 100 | 3.1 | 10.4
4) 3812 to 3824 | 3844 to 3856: 24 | 1.3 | 15.5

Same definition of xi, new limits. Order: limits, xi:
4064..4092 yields 4066.0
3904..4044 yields 3910.0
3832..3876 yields 3846.0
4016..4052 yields 4018.0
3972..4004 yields 3978.0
